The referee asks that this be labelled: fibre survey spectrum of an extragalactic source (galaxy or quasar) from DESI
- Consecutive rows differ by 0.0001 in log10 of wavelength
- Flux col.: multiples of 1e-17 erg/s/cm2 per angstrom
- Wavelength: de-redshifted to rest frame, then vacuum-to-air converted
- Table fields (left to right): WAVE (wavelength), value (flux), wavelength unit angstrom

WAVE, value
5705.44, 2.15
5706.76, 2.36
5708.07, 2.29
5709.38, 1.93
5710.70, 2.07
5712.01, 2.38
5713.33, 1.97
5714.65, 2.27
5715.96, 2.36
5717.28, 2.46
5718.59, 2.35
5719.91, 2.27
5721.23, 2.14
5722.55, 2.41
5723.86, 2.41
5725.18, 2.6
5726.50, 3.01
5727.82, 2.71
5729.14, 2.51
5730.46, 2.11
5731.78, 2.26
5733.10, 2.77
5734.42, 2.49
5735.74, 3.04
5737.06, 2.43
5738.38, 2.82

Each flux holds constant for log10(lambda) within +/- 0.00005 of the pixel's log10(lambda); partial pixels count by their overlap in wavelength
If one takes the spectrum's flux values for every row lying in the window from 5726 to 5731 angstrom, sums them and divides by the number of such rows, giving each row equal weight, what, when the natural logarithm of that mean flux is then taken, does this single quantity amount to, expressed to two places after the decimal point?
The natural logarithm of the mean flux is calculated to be 0.95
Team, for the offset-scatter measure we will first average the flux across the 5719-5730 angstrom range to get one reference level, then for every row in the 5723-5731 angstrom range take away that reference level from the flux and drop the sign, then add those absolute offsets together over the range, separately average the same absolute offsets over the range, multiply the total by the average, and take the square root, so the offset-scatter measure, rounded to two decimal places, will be 0.53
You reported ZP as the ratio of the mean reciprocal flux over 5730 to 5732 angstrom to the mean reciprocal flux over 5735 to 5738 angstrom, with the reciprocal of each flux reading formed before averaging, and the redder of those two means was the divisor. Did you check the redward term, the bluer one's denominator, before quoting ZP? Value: 1.24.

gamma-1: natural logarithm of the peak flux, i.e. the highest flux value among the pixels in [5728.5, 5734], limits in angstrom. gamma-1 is 1.02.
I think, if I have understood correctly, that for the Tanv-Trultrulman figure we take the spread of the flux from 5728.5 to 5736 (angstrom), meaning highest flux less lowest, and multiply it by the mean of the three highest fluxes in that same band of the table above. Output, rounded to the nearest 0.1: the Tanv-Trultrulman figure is 2.6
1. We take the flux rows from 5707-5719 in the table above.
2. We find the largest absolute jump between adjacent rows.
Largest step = 0.41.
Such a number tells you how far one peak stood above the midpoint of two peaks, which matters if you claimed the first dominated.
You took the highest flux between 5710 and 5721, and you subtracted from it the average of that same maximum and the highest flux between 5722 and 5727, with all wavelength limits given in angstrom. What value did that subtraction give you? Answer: -0.275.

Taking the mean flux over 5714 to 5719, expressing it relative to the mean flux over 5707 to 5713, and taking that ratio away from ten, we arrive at 8.91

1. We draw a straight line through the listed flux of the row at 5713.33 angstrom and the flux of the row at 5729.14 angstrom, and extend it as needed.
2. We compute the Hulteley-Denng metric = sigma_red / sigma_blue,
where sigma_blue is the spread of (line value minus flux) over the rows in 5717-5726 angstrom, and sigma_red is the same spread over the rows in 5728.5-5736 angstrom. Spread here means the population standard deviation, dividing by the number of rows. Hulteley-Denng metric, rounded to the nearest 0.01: 1.98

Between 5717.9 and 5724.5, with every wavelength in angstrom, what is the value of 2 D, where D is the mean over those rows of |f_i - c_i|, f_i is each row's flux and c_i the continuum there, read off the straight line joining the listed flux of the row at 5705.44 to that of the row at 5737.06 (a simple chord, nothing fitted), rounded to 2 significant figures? 0.18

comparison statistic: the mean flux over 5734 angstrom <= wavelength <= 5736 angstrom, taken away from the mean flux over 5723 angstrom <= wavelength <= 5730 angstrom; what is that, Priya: -0.12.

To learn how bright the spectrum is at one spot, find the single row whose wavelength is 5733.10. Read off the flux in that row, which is 2.77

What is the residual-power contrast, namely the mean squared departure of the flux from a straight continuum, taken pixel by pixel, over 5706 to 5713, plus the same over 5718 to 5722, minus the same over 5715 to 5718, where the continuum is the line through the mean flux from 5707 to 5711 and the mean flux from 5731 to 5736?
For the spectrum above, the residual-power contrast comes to 0.04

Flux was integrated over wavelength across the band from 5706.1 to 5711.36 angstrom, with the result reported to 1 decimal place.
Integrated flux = 11.4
